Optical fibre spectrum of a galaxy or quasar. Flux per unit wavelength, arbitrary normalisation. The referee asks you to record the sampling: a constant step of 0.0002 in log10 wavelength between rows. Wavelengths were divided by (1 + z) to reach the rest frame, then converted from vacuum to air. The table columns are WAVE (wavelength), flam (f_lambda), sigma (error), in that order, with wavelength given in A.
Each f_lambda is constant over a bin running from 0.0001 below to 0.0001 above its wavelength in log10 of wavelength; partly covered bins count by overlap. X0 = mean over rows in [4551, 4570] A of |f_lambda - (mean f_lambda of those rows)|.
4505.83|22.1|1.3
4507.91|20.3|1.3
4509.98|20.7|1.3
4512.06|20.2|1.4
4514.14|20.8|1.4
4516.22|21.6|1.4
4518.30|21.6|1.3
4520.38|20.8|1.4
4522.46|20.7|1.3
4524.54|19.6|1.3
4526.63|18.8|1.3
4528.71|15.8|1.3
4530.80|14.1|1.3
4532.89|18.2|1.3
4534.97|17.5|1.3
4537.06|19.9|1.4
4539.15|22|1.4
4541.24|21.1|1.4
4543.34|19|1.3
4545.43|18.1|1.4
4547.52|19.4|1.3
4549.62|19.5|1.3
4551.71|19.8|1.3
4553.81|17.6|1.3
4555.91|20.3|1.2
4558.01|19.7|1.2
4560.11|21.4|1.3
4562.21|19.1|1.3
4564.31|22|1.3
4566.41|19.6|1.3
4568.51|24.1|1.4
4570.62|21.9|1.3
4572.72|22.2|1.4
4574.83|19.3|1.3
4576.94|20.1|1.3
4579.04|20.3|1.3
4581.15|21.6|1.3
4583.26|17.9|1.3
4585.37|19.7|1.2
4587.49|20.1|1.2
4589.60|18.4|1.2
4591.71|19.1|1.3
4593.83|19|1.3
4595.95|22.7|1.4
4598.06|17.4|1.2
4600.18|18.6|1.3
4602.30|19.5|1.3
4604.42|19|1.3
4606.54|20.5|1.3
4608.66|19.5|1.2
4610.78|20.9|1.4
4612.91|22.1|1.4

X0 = 1.40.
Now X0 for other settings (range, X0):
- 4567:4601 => 1.49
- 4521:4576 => 1.49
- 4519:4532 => 2.23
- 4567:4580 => 1.42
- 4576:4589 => 0.77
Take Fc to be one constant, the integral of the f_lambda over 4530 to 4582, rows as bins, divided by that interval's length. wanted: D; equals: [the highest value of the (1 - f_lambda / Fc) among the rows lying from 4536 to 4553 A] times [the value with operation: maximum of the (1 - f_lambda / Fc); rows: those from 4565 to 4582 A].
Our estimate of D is 0.003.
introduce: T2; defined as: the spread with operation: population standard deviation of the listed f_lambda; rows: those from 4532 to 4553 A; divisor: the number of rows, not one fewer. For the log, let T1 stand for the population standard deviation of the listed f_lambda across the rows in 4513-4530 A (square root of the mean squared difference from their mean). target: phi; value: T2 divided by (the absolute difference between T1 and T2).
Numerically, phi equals 2.6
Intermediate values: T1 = 1.81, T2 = 1.30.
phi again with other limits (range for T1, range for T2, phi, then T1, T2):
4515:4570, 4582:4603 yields 2.2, 2.03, 1.39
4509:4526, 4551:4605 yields 1.6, 0.62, 1.61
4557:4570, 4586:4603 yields 5.6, 1.73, 1.47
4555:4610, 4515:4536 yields 2.8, 1.54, 2.39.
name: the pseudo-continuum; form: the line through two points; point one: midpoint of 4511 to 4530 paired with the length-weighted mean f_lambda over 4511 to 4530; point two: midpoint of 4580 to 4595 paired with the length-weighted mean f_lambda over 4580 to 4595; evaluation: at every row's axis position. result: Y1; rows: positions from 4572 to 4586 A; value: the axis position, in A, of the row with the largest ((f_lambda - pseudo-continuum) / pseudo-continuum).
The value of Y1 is 4572.72 A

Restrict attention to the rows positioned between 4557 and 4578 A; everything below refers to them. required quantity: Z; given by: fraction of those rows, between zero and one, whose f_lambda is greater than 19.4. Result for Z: 0.80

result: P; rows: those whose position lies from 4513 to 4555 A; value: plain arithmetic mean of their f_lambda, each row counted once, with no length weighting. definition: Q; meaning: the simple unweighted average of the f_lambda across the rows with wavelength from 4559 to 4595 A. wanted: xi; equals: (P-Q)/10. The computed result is -0.10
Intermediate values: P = 19.3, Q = 20.3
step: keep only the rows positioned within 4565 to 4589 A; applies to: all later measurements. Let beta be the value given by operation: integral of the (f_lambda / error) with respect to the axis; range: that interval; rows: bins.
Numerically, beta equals 381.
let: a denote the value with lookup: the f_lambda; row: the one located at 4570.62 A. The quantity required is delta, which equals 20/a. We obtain 0.91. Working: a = 21.9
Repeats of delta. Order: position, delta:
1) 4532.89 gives 1.10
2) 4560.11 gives 0.93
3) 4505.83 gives 0.90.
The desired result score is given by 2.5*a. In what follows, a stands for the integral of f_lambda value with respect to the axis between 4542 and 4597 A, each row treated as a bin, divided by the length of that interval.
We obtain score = 50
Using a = 20.1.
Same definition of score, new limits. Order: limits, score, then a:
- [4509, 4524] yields 52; 20.9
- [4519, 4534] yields 46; 18.4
